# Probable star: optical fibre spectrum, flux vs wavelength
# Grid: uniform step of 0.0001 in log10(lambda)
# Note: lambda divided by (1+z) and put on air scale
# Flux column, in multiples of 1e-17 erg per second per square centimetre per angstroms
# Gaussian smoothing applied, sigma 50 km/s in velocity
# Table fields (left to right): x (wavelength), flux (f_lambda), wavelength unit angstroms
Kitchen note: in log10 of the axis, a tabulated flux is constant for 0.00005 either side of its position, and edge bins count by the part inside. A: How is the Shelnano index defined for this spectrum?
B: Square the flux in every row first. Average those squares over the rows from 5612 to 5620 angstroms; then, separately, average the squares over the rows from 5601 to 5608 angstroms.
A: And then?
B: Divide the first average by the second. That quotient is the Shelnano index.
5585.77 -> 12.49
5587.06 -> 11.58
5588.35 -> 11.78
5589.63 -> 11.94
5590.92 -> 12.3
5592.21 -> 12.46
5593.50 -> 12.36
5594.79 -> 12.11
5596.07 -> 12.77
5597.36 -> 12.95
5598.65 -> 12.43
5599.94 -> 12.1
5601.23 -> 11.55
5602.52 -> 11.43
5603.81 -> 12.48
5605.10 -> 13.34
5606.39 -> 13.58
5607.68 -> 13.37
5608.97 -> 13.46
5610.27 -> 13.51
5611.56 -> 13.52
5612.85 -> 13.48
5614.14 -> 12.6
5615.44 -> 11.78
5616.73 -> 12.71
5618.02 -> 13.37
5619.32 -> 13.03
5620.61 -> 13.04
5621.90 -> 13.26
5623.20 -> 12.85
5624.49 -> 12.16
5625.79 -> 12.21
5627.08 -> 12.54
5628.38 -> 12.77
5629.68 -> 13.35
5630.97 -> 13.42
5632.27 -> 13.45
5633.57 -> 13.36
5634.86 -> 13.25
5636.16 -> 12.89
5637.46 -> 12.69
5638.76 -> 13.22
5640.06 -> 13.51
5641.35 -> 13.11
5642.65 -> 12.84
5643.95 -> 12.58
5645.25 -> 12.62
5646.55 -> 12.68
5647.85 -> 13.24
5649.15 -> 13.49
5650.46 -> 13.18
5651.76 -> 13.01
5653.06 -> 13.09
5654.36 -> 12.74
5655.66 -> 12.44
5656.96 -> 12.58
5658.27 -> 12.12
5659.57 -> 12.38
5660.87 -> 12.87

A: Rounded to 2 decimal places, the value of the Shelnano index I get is 1.03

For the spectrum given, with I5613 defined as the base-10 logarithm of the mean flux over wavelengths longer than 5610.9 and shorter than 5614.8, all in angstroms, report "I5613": 1.12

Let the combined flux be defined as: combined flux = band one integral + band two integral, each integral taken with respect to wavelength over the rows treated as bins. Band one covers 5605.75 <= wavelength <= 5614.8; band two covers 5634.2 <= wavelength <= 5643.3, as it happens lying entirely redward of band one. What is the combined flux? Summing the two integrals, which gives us 240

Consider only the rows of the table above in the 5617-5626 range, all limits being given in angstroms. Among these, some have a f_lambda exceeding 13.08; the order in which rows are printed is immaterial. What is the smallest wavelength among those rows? 5618.02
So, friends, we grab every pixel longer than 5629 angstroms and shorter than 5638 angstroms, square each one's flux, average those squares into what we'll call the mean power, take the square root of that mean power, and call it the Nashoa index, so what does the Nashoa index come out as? 13.20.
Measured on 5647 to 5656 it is 13.03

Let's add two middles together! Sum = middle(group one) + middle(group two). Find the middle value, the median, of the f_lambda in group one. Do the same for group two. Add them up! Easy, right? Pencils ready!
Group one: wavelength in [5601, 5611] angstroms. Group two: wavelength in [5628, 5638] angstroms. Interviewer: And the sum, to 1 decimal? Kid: 26.7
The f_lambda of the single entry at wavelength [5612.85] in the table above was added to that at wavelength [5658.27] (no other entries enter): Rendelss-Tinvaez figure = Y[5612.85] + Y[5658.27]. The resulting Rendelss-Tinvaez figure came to 25.6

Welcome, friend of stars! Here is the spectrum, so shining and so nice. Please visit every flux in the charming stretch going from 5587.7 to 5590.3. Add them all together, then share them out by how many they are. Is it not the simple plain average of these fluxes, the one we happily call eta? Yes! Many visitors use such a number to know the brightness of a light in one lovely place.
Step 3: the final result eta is 11.9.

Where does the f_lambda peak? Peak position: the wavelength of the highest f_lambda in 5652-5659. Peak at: 5653.06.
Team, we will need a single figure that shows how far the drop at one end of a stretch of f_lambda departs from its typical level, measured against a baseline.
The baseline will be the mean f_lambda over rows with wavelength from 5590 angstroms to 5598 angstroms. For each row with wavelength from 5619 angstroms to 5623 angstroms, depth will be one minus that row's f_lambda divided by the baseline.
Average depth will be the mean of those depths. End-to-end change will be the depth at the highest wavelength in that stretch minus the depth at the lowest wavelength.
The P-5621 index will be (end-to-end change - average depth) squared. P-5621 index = 0.0010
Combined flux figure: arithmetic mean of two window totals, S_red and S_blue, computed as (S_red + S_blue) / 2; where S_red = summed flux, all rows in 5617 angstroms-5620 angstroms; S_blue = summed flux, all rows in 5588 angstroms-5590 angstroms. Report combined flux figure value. 25.1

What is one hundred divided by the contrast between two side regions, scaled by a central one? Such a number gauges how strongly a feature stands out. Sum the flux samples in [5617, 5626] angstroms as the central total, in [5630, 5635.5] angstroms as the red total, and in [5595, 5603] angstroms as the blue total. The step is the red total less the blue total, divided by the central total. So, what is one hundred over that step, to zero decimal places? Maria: -455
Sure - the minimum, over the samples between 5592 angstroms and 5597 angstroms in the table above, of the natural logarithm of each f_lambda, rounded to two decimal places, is 2.49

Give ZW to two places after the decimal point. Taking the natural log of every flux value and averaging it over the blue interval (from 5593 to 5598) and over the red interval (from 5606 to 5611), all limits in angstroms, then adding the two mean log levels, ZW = 5.13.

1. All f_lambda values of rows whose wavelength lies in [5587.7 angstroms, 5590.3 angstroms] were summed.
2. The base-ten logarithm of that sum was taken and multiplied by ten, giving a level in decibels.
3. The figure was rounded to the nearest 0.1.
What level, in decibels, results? 13.8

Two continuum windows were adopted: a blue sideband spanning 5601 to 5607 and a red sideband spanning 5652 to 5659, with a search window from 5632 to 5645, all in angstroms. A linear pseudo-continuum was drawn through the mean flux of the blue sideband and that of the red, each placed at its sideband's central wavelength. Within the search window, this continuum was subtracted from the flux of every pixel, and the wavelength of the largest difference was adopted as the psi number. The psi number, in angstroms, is 5640.06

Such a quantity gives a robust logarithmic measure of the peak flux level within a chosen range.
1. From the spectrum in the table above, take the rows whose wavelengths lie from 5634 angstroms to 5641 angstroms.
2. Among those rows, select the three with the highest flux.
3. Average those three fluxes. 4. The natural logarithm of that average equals 2.59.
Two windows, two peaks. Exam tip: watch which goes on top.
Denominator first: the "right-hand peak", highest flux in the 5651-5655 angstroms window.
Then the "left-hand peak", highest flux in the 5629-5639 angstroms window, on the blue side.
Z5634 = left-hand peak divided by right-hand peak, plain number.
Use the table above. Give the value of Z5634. 1.03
